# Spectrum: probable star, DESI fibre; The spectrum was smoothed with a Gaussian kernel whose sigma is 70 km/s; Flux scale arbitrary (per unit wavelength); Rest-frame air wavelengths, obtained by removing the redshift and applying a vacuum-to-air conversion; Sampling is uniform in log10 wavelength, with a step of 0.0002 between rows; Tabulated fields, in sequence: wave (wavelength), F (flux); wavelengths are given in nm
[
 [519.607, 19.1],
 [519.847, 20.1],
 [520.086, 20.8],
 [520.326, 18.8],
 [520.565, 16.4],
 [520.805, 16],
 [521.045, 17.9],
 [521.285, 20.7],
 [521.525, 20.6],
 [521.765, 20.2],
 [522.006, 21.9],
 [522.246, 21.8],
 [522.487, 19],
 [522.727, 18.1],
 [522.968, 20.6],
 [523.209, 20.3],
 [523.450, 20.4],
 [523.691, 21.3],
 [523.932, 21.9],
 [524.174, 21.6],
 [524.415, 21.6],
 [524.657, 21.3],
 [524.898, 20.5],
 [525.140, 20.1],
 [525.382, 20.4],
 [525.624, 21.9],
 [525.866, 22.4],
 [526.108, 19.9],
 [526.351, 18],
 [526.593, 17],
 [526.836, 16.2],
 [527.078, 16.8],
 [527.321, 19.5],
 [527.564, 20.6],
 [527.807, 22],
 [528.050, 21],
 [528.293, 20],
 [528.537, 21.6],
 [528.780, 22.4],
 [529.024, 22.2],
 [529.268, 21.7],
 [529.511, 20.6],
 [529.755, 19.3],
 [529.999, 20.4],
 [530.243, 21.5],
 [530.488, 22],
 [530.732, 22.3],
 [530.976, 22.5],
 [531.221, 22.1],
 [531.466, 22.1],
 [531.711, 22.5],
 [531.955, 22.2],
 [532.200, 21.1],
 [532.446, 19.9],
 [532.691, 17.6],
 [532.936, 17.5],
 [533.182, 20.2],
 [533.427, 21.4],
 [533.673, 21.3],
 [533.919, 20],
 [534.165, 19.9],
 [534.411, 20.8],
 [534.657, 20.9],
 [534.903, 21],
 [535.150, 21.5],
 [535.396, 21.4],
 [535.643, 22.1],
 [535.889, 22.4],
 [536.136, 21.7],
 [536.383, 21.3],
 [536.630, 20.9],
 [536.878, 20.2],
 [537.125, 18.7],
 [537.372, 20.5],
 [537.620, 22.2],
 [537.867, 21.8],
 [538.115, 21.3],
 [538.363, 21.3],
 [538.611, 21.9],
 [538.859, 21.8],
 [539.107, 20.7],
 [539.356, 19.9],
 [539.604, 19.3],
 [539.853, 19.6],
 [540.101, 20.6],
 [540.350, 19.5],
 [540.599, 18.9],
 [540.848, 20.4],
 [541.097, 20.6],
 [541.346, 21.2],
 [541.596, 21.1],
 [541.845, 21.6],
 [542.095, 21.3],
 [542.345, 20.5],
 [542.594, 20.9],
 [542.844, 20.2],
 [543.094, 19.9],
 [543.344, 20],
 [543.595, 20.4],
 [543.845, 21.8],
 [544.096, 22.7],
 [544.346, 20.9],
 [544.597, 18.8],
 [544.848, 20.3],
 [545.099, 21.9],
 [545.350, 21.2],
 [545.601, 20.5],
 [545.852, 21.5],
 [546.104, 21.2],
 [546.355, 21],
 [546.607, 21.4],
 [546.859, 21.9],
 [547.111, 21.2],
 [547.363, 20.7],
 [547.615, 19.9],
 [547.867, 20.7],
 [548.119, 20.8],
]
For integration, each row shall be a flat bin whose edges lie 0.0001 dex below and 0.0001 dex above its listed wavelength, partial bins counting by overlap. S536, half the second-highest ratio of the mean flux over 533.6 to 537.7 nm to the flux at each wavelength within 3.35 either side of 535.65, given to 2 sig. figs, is 0.60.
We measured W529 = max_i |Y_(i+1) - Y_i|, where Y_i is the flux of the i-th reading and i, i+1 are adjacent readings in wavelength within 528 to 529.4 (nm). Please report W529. 1.6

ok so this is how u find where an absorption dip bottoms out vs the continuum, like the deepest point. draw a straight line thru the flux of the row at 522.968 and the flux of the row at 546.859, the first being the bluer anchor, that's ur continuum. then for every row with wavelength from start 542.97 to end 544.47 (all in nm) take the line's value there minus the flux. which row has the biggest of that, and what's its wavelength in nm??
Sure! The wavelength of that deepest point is 543.094 nm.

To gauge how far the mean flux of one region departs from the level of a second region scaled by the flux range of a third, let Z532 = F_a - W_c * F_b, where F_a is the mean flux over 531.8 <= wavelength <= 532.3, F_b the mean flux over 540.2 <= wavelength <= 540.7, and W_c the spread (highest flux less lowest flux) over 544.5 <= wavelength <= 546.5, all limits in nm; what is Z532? -38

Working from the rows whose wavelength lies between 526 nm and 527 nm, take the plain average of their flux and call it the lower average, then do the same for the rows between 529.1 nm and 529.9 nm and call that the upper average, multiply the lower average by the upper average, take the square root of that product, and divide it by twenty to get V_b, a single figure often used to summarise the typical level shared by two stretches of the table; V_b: 0.96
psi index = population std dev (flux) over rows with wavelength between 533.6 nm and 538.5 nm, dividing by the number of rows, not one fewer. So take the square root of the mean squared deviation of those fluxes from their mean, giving 0.86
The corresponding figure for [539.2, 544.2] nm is 0.90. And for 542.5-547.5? 0.85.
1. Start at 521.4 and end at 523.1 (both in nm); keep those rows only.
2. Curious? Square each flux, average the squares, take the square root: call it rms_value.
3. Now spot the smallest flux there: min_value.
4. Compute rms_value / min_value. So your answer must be 1.12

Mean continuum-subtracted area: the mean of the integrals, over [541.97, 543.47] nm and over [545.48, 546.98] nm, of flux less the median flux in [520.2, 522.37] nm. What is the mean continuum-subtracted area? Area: 0.99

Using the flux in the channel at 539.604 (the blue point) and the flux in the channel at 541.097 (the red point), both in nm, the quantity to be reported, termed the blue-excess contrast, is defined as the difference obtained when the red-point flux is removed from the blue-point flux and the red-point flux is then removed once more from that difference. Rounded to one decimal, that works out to -21.9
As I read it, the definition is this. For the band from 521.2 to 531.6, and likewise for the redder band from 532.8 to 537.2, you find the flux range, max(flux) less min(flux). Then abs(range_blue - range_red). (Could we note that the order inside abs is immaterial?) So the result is 1.4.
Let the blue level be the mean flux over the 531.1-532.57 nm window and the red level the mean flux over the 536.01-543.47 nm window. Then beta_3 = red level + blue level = 42.3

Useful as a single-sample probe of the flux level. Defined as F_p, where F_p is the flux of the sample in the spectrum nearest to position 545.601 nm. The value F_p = 20.5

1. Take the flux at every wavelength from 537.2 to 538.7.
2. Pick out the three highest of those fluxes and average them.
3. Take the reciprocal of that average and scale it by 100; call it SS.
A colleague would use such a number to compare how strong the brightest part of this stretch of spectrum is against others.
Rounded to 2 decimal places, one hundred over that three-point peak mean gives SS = 4.55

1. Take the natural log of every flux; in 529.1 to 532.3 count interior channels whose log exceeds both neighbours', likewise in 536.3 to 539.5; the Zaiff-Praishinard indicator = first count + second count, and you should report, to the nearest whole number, 4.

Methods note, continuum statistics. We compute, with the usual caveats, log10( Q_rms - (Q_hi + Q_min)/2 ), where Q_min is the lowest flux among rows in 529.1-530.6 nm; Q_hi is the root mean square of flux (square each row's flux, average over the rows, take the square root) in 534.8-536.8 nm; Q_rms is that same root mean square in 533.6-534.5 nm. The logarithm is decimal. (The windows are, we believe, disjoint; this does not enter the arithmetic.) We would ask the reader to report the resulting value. -1.06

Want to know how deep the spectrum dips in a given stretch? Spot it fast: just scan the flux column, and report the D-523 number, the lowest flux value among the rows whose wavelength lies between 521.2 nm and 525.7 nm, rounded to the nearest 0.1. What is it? 18.1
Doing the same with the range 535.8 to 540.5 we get 18.7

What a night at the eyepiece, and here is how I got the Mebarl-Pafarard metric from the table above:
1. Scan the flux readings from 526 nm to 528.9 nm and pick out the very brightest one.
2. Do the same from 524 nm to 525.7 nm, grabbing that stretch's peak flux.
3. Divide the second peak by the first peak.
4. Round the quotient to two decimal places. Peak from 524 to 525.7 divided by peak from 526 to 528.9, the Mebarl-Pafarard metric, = 0.98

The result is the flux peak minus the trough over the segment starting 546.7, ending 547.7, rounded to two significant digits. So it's 2.0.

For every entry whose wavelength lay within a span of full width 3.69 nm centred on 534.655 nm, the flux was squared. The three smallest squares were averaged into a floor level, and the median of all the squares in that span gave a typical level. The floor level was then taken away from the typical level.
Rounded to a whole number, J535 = 86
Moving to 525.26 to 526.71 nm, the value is 70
